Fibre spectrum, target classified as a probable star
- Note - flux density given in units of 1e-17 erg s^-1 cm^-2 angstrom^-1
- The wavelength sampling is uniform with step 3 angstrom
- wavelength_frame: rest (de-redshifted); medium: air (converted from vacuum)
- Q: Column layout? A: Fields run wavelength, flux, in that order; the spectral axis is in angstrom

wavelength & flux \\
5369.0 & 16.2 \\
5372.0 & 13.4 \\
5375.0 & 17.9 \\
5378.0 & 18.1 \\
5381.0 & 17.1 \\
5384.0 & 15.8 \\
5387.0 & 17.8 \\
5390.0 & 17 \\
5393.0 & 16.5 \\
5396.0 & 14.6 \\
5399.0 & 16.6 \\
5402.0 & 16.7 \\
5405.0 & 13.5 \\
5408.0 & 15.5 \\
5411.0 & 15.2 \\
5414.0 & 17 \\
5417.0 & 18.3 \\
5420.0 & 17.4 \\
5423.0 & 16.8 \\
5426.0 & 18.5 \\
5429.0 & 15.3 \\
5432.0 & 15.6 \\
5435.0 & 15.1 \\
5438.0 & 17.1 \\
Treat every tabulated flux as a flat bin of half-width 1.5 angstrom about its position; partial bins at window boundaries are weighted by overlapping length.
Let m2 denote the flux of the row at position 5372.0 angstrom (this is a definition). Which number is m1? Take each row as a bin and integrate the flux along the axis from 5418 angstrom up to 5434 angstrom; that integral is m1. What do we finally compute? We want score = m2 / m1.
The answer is 0.050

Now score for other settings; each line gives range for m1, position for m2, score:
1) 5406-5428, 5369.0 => 0.044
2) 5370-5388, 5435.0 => 0.050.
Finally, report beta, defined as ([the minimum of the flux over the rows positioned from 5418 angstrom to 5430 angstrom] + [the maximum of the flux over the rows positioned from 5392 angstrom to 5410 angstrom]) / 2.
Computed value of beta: 16.0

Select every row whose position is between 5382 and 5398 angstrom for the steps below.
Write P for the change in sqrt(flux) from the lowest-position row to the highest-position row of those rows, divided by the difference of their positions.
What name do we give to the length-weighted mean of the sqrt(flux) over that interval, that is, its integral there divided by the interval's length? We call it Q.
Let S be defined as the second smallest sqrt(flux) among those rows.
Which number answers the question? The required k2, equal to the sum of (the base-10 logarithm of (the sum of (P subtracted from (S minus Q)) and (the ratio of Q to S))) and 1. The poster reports 0.983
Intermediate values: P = -0.013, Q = 4.04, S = 3.97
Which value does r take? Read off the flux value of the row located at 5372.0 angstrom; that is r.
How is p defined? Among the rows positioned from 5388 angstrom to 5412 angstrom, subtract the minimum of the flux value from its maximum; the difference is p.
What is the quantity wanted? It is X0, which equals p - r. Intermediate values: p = 3.5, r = 13.4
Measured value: -9.9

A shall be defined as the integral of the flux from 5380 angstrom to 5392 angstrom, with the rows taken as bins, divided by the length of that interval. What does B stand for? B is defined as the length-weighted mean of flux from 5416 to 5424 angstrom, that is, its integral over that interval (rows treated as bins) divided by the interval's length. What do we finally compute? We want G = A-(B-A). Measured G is 16.3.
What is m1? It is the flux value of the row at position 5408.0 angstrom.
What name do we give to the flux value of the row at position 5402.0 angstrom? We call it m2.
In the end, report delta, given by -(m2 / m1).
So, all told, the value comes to -1.08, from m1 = 15.5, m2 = 16.7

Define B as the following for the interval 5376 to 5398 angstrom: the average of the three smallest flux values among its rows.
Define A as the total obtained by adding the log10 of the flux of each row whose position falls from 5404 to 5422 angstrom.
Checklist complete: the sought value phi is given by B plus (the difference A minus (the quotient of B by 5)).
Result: 19.7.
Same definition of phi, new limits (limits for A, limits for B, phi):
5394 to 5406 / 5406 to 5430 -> 17.0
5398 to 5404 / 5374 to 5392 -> 15.7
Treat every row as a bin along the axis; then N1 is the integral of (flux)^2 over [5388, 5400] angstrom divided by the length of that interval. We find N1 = 264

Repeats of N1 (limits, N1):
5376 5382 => 312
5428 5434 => 238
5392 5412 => 241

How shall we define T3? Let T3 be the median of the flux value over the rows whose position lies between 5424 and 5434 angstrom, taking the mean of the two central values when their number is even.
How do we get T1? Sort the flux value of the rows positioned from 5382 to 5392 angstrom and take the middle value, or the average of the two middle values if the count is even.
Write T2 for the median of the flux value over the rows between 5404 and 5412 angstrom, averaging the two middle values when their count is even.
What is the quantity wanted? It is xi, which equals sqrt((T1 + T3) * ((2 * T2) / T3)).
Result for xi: 8.0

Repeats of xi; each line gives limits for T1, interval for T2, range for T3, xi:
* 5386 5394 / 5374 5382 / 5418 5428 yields 8.4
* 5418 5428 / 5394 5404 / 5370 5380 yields 8.1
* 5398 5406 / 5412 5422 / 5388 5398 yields 8.4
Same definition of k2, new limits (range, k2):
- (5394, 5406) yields 0.971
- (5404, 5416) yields 0.966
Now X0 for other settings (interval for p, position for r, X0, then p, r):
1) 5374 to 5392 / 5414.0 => -14.7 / 2.3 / 17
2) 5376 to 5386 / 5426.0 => -16.2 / 2.3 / 18.5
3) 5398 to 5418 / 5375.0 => -13.1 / 4.8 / 17.9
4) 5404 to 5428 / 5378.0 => -13.1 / 5.0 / 18.1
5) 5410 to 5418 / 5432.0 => -12.5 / 3.1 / 15.6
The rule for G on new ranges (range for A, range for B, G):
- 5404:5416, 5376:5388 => 13.8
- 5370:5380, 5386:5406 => 16.8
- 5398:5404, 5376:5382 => 15.1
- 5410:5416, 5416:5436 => 16.0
